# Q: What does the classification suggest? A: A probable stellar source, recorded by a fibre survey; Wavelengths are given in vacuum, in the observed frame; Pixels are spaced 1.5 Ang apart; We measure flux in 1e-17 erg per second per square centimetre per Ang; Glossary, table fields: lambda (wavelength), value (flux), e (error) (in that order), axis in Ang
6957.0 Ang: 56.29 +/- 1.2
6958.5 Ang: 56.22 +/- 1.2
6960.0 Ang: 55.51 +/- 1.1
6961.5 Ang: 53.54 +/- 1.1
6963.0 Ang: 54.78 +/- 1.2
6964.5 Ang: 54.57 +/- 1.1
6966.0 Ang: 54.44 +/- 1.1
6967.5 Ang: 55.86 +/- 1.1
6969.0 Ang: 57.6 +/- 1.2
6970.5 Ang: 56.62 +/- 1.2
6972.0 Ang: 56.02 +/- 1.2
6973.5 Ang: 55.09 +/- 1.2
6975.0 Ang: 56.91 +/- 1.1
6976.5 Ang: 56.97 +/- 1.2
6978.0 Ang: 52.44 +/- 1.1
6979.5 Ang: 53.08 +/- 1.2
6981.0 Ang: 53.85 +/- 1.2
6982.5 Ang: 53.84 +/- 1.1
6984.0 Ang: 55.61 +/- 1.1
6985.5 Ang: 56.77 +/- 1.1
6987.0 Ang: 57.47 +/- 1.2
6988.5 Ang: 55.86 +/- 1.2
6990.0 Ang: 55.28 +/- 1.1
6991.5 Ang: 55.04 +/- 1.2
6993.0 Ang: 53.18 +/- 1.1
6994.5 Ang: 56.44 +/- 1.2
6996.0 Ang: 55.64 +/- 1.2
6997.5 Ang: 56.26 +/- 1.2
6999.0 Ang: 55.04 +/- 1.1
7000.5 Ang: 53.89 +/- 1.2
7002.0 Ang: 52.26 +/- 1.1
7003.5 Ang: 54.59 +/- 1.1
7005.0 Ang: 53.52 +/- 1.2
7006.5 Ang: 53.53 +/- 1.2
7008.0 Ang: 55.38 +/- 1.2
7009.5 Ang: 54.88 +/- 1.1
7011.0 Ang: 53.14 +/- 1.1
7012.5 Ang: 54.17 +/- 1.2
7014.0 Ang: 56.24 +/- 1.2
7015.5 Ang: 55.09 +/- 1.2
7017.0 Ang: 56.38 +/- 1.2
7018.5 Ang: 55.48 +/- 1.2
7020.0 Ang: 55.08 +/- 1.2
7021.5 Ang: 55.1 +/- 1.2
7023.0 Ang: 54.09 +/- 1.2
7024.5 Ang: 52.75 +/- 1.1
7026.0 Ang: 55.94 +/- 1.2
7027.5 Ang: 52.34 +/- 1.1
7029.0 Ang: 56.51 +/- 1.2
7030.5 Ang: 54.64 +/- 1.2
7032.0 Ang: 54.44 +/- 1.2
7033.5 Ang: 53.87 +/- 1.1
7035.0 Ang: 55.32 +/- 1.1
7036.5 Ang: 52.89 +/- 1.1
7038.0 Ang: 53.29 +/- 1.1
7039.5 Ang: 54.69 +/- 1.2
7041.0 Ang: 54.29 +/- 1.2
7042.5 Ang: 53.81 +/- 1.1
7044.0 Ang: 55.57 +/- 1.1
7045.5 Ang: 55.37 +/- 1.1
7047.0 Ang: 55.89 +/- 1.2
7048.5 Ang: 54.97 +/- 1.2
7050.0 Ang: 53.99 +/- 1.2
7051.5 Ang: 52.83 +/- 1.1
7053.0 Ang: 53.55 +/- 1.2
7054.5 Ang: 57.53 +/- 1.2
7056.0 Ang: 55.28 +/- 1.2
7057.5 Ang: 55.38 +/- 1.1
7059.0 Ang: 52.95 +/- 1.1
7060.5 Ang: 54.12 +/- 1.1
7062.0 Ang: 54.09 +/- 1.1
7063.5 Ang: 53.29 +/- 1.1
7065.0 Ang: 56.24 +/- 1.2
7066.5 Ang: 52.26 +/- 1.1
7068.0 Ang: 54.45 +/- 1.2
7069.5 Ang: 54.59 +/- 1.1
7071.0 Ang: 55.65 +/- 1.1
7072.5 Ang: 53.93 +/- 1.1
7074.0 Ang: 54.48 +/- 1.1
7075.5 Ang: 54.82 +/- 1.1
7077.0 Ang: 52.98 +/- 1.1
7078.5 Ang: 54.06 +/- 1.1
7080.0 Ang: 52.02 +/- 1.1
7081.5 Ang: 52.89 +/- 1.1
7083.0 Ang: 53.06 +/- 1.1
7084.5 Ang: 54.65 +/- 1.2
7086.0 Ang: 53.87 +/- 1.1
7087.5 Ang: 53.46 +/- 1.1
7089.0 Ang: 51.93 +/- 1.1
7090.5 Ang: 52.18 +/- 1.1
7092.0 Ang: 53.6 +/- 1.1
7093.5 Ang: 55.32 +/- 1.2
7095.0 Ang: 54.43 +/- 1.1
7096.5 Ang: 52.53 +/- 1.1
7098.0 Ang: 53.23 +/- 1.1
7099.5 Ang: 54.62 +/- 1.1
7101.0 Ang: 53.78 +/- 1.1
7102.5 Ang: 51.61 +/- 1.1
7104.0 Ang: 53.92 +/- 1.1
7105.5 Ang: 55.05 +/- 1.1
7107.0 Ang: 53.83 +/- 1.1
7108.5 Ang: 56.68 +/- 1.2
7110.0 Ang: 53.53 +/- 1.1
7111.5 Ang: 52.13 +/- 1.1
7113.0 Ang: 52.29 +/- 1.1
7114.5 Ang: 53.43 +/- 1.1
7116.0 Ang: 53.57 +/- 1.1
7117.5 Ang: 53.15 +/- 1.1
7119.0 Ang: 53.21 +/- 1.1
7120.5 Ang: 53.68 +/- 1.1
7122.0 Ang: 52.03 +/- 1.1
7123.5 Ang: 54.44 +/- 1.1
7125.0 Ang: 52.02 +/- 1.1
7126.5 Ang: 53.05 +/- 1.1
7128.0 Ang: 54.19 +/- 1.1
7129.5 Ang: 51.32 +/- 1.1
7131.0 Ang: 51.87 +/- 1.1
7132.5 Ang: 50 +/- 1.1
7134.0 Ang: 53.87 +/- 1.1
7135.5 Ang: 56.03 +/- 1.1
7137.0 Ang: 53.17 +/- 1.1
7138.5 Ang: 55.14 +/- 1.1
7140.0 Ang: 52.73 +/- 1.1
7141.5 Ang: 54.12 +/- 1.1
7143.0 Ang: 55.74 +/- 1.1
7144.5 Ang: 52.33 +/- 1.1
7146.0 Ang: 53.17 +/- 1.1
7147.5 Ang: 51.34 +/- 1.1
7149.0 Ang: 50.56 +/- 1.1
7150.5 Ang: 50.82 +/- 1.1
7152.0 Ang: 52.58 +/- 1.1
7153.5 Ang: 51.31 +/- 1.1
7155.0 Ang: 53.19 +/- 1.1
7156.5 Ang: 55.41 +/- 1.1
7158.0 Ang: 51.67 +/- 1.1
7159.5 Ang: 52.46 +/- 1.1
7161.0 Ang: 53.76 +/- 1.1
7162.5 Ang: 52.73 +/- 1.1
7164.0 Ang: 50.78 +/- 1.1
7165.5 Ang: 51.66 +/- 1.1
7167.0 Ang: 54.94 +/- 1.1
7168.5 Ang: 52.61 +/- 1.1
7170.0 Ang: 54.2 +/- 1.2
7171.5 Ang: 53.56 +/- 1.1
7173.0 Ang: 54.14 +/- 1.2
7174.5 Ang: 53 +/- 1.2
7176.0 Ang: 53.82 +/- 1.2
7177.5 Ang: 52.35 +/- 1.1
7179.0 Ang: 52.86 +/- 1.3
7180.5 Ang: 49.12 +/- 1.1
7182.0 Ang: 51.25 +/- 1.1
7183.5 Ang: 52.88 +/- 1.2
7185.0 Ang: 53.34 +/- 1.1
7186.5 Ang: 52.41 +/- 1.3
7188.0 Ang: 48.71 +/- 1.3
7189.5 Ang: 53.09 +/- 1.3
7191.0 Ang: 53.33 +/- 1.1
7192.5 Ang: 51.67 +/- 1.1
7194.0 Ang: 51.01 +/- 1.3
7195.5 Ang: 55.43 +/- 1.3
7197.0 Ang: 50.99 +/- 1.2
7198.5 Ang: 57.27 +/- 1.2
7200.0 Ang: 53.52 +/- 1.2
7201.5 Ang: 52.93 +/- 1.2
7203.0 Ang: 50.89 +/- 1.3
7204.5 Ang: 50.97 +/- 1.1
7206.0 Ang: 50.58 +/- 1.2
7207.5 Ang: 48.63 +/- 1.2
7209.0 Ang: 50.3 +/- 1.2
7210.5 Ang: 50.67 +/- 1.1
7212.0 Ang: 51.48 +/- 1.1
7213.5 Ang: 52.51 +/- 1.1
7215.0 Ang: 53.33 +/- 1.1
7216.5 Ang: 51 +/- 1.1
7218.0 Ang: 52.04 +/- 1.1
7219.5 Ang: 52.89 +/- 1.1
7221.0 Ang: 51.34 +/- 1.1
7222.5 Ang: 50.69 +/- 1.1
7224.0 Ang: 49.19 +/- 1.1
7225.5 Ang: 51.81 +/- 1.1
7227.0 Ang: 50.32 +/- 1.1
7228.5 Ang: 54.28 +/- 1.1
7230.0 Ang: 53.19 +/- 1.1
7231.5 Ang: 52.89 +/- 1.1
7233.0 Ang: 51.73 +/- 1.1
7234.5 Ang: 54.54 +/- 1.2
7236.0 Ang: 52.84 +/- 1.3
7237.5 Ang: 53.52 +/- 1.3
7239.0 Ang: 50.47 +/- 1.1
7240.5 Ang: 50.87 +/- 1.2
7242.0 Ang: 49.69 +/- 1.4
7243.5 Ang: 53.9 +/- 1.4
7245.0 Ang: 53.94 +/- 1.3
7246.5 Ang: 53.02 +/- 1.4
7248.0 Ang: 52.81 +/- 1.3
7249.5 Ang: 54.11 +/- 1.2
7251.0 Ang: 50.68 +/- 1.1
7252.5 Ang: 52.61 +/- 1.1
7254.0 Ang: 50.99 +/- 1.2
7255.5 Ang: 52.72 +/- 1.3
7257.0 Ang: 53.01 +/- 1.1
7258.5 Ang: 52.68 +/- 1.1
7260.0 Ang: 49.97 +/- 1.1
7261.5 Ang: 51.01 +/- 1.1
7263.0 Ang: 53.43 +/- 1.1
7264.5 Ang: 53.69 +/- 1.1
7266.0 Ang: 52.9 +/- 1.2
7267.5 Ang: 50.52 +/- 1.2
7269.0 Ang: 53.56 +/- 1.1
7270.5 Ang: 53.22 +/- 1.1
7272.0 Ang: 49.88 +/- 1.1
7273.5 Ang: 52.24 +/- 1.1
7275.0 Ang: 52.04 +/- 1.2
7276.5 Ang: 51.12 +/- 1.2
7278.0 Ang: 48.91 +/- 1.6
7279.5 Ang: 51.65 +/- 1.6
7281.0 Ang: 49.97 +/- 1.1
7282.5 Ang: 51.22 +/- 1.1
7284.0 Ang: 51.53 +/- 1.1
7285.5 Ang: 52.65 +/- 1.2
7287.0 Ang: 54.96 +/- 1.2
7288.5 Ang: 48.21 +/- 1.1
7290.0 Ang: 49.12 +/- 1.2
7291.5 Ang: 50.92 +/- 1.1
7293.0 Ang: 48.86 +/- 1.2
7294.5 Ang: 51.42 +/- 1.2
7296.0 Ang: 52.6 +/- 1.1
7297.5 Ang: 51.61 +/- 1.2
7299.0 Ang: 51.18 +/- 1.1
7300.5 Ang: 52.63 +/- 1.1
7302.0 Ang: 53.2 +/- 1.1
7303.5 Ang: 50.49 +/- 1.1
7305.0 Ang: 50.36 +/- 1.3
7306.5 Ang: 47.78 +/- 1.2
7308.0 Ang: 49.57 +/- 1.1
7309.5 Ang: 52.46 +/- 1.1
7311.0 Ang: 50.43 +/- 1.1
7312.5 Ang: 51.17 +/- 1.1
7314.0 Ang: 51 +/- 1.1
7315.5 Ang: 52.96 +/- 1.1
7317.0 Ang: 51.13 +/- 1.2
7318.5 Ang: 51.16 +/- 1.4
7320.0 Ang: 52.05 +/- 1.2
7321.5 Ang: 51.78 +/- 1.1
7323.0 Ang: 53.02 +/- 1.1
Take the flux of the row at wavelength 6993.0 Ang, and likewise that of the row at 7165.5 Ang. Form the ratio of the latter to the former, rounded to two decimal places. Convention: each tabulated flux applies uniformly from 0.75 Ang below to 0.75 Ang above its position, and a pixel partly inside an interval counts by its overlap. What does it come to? 0.97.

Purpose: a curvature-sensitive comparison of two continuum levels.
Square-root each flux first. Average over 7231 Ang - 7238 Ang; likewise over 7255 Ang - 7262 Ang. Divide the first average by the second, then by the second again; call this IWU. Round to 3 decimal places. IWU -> 0.140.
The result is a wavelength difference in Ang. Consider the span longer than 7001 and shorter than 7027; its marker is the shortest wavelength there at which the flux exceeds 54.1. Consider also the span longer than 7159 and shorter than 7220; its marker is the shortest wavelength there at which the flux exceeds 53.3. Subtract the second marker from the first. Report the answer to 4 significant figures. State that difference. -157.5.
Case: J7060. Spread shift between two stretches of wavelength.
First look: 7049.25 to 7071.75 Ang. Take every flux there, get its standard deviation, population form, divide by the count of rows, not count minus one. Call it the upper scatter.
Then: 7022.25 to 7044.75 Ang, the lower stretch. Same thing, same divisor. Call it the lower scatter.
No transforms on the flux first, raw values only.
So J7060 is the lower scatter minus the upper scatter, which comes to -0.20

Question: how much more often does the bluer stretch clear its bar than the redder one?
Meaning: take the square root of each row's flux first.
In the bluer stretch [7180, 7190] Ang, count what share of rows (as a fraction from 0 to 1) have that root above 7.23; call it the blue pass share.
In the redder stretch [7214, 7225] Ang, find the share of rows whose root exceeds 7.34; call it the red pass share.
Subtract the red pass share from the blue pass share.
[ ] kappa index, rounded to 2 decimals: 0.57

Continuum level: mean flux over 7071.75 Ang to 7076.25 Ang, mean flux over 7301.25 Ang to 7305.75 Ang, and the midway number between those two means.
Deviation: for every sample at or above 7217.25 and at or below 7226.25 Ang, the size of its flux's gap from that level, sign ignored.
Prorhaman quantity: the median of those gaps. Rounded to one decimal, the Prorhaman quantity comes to 1.3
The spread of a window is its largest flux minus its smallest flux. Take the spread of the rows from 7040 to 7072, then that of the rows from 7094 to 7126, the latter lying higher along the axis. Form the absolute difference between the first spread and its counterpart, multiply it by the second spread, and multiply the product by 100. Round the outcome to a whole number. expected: 101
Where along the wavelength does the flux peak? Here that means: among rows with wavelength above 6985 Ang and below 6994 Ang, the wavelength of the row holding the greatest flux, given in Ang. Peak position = 6987.0 Ang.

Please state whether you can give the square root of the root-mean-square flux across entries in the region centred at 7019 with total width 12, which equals 7.42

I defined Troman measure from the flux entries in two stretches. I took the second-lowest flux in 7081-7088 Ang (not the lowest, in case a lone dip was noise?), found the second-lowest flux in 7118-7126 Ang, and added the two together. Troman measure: 105.1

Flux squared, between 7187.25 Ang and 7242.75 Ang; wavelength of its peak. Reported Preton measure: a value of 7198.5 Ang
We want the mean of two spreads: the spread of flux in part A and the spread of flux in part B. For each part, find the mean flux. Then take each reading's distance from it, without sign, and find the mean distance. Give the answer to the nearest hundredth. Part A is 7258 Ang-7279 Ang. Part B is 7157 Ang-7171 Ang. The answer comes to 1.18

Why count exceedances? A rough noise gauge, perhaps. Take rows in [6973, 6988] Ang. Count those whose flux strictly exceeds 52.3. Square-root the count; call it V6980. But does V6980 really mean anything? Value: 3.2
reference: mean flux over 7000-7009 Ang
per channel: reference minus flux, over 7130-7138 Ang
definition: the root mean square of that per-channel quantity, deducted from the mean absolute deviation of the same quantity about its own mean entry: -0.6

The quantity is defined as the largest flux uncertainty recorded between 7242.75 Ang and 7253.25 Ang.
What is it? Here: 1.40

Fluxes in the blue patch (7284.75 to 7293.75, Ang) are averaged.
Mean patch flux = 50.8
